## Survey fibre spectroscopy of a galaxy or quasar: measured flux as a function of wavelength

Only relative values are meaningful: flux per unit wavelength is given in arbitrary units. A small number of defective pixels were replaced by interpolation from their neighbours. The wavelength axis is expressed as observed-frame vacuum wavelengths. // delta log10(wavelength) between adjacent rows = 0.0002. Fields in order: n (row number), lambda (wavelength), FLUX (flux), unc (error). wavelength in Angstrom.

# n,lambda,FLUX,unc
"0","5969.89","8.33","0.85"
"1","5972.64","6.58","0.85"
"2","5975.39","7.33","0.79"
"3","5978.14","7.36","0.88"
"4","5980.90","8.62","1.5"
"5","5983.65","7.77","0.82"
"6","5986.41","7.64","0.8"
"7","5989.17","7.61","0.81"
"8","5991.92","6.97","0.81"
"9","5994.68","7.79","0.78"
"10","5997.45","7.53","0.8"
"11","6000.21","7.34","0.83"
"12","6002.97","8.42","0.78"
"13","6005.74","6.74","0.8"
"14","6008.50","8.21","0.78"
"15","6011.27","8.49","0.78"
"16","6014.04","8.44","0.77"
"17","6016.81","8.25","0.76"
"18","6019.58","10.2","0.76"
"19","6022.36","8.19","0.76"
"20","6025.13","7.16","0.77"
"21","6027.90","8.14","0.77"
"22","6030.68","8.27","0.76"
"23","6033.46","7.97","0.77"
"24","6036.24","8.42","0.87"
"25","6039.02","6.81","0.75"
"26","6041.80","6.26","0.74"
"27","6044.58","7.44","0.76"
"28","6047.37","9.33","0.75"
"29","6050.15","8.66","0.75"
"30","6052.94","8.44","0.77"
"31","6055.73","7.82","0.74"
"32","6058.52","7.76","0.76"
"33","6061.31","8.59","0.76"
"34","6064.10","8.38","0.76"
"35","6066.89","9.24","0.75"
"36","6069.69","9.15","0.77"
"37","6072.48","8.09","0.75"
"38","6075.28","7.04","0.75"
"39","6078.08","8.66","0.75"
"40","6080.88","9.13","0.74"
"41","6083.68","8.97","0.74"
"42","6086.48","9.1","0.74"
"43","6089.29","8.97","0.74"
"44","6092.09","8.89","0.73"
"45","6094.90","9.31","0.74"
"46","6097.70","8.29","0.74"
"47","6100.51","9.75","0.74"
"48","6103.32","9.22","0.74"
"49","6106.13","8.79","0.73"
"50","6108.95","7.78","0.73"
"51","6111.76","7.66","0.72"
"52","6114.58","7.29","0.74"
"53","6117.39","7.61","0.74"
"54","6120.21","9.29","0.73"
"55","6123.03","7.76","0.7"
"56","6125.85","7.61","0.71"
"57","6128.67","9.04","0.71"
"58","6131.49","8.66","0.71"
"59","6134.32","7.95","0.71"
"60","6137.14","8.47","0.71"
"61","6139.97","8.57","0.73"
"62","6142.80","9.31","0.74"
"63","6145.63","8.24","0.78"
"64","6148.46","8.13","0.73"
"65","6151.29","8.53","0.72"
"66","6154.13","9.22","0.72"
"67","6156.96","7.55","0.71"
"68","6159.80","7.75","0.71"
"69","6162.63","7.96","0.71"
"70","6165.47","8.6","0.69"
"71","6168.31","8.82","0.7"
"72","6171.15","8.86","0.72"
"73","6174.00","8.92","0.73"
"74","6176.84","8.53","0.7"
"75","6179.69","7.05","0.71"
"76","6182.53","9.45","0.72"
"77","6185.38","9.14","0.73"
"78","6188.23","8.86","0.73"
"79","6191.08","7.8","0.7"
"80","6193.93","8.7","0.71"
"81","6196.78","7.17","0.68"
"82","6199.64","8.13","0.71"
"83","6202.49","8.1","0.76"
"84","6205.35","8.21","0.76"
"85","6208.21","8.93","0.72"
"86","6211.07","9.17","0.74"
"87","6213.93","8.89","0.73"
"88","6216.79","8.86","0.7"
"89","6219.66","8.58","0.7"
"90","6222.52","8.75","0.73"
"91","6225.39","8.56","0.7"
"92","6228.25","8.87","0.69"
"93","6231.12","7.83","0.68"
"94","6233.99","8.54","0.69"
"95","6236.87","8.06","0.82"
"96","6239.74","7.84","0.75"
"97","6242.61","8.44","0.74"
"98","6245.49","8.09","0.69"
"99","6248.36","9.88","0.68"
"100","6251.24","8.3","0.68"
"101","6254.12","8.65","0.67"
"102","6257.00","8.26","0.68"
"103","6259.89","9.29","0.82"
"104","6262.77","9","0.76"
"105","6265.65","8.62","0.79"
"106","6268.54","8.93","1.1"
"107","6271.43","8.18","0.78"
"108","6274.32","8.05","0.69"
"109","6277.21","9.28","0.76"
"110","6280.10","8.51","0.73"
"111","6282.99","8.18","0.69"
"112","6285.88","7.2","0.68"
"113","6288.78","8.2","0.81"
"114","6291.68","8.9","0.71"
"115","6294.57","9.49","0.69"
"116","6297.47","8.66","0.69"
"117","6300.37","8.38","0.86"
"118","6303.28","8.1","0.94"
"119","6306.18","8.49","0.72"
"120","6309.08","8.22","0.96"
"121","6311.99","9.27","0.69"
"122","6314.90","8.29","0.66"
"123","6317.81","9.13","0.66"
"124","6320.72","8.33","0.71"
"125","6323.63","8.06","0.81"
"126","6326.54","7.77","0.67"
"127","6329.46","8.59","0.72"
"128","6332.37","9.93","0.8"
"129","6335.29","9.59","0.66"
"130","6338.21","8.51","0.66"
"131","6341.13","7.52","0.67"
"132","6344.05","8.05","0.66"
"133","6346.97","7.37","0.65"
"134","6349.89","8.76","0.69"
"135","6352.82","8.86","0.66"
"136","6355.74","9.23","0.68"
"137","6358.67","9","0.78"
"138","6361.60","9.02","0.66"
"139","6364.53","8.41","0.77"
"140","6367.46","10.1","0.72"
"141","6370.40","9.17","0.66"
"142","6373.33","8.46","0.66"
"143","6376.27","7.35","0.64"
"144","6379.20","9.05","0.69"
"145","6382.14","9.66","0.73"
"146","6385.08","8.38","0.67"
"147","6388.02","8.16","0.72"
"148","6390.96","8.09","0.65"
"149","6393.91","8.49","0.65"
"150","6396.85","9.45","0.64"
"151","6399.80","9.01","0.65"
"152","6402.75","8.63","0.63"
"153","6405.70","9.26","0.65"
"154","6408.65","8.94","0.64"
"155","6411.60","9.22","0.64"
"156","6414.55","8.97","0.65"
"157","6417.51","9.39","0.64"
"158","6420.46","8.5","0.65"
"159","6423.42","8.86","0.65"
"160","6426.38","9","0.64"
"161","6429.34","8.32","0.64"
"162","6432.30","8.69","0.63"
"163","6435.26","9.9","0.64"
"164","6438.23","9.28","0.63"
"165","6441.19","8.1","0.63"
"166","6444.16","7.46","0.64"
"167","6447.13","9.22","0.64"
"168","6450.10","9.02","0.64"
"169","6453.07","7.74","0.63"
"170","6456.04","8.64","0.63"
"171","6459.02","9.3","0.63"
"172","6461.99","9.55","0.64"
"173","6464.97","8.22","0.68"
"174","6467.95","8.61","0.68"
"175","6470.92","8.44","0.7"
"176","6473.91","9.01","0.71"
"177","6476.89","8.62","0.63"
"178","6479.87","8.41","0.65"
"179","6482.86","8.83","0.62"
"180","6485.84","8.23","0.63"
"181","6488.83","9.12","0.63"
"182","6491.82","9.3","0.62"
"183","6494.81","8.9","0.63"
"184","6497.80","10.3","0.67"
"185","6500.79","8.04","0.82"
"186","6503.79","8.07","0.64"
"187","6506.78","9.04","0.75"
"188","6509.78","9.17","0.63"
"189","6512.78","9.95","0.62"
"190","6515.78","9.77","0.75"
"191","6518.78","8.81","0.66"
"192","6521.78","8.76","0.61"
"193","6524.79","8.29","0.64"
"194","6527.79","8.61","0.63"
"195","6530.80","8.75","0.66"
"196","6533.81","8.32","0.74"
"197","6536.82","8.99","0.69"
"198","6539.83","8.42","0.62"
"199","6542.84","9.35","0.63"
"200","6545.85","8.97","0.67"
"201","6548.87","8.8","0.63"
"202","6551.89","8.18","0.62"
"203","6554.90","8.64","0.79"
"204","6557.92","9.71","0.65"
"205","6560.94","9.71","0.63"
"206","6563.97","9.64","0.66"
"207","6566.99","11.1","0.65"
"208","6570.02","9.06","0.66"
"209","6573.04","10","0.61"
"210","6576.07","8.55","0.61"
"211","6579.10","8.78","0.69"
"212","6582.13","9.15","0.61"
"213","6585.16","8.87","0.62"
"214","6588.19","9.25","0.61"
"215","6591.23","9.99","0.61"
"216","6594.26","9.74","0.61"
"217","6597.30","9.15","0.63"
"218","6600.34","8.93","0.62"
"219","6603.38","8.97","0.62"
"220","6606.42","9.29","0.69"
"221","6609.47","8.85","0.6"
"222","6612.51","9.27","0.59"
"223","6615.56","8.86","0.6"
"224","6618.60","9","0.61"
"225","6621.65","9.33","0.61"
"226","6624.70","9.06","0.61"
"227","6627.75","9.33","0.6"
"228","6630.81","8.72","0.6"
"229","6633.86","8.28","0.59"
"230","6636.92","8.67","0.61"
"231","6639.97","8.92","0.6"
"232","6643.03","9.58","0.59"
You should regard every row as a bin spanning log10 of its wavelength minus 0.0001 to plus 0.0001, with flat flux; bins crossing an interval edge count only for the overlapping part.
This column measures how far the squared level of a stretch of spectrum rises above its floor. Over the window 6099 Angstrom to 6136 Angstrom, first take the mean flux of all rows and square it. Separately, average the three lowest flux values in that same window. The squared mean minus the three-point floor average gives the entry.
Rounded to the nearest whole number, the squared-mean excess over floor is 62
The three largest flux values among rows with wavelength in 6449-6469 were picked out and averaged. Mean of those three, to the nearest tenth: 9.3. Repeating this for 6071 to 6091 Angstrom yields 9.1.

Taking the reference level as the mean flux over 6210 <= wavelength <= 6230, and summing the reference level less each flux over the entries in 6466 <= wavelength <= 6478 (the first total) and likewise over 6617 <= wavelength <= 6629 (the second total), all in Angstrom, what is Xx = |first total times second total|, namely 0.8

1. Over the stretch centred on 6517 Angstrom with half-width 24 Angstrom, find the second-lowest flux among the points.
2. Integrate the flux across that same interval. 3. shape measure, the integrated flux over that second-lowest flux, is 52.9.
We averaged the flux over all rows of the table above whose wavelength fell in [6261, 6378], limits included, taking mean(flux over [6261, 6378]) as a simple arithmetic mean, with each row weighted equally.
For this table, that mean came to 8.58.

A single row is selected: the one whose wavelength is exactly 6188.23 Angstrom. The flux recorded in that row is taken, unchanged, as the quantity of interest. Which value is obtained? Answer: 8.86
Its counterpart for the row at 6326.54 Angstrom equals 7.77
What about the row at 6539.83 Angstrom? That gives 8.42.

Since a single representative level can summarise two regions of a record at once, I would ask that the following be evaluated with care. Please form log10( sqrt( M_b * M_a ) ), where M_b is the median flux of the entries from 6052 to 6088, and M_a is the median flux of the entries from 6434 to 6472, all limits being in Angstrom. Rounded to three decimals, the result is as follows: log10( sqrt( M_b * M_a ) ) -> 0.935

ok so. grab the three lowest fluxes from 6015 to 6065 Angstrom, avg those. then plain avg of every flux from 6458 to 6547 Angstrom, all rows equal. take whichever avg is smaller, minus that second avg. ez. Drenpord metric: -2.13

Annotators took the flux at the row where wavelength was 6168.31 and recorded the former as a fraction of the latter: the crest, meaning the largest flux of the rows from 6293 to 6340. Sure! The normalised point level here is 0.89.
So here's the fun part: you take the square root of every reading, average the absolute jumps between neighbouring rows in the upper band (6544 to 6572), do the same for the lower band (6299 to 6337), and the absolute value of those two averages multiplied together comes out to 0.013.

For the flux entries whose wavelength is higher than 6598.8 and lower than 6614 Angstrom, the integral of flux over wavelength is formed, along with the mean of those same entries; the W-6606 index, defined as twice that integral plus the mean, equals 285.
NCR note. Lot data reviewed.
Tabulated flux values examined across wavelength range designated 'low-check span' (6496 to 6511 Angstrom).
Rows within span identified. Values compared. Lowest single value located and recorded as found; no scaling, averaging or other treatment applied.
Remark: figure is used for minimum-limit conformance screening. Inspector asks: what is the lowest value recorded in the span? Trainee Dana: 8.04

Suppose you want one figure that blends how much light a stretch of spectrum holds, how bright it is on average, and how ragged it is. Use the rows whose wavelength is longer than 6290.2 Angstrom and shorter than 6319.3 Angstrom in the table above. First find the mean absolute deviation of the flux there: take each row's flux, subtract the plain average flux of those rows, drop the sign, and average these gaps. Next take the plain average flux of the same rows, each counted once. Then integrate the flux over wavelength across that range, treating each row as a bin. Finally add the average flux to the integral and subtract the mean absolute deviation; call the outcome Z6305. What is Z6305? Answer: 261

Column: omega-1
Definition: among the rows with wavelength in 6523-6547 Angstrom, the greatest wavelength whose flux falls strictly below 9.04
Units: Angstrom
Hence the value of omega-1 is 6545.85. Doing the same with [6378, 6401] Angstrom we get 6399.80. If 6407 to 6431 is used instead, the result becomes 6429.34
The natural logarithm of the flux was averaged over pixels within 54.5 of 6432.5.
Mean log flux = 2.17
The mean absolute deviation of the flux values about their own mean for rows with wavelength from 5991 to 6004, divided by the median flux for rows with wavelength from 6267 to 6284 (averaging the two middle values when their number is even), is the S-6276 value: 0.047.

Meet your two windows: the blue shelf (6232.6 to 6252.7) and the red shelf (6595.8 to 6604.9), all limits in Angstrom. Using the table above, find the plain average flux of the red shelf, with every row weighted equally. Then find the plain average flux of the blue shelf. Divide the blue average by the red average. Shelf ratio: 0.94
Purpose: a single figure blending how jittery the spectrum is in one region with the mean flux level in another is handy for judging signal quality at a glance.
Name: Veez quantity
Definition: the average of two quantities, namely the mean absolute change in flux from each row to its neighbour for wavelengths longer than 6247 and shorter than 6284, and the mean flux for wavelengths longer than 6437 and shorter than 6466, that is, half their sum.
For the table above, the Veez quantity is 4.64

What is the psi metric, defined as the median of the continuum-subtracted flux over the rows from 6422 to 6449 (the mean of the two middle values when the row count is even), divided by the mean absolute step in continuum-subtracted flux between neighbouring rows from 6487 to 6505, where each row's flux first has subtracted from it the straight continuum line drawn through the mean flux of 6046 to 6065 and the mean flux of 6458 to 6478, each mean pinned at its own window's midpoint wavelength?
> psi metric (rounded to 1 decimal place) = 0.1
